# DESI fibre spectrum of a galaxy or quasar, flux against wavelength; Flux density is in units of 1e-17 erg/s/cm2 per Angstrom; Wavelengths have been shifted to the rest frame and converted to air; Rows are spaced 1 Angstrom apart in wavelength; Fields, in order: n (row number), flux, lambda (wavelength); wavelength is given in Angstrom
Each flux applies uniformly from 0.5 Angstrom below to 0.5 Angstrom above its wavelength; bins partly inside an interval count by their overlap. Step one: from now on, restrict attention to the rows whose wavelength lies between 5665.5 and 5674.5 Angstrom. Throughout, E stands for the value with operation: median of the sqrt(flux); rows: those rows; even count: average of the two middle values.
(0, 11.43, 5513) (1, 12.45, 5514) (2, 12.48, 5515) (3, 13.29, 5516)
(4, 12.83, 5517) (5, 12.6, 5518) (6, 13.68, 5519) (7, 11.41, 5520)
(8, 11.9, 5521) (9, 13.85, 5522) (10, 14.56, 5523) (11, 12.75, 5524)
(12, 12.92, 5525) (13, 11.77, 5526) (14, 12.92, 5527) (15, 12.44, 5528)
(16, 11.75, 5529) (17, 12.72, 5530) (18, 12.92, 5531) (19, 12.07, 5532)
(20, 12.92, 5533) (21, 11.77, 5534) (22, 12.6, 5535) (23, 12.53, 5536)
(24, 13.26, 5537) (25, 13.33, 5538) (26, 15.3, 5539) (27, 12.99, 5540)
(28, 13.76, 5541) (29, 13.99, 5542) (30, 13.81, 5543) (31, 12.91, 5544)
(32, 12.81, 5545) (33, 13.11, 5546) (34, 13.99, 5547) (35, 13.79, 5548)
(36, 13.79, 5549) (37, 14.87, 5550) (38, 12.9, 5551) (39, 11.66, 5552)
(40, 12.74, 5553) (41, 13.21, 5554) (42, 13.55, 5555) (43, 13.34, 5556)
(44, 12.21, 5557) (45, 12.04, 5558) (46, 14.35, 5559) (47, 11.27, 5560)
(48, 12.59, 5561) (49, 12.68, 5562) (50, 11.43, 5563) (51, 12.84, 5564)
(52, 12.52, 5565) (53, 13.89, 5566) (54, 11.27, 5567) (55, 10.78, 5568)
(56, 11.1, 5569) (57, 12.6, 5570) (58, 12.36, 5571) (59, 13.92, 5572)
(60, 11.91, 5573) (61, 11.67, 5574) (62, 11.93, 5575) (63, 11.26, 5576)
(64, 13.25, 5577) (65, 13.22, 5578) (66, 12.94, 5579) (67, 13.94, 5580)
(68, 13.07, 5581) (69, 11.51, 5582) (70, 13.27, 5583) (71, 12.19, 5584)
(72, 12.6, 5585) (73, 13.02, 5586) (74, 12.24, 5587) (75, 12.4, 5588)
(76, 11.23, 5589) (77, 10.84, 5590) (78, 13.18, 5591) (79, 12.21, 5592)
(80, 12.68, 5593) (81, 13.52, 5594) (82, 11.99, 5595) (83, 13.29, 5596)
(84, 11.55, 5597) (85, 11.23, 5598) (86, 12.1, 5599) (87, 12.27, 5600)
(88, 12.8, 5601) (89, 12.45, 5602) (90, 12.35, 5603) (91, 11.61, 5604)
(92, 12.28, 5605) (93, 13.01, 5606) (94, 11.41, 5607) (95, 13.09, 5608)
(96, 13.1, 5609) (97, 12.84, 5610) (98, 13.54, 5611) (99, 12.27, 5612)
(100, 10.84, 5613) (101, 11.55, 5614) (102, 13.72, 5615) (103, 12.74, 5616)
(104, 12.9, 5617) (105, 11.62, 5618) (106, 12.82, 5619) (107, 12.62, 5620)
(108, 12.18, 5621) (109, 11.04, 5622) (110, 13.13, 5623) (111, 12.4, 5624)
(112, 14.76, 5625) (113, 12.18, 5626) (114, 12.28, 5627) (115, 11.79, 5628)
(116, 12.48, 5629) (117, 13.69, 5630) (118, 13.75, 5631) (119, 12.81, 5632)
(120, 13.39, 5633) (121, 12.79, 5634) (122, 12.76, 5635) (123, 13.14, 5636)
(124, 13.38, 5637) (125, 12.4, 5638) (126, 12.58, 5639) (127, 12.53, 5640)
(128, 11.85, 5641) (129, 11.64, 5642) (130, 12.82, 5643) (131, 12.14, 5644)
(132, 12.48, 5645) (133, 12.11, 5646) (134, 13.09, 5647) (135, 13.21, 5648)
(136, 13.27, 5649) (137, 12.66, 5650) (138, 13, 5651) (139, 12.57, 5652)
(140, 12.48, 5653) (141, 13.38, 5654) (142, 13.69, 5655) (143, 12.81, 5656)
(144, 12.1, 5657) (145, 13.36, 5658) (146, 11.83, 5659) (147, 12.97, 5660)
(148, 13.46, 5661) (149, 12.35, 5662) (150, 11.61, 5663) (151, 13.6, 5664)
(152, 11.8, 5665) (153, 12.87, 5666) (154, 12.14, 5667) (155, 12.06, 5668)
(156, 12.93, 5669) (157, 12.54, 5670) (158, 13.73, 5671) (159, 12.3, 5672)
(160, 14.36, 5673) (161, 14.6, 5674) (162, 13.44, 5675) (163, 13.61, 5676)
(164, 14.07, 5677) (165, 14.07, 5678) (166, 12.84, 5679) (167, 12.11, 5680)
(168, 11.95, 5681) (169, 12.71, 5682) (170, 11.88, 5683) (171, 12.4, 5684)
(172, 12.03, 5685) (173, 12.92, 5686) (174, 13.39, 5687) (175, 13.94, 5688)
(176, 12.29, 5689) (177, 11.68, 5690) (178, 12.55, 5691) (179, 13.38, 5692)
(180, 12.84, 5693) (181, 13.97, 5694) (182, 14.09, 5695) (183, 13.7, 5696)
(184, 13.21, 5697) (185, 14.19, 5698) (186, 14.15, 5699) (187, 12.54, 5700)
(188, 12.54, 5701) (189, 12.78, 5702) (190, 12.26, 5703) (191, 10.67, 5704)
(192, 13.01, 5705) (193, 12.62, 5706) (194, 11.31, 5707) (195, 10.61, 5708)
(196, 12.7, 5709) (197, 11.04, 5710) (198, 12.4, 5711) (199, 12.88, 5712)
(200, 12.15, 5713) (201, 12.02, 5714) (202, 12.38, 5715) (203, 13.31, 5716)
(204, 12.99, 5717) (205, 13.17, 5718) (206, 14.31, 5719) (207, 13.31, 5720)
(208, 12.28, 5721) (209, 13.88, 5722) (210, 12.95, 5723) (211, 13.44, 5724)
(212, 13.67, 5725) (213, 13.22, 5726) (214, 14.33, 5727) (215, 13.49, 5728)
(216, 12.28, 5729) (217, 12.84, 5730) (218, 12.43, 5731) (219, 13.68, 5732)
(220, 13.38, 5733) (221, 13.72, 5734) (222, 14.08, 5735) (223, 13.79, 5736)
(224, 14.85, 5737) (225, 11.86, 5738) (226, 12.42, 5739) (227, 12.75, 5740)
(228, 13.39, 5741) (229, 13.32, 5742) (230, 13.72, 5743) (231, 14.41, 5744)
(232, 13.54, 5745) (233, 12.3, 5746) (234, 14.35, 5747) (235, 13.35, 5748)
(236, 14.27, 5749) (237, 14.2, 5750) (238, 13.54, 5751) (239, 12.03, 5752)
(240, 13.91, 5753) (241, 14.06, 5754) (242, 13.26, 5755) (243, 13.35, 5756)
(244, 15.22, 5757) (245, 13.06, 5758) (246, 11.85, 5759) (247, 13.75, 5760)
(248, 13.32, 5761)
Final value 3.587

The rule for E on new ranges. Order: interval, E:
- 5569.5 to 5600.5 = 3.516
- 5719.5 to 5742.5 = 3.658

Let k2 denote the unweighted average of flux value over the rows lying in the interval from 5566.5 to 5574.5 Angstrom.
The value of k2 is 12.0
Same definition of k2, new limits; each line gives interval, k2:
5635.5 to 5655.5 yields 12.7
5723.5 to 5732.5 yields 13.3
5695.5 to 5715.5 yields 12.5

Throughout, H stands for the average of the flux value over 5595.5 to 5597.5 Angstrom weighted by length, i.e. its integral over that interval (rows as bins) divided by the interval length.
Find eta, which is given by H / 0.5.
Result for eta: 24.8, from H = 12.4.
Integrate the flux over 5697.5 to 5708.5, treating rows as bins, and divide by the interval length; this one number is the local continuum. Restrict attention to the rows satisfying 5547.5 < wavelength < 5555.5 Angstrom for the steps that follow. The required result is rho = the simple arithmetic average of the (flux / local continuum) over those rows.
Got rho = 1.07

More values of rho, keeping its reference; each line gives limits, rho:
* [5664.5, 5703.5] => 1.05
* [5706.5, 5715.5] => 0.96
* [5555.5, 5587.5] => 1.00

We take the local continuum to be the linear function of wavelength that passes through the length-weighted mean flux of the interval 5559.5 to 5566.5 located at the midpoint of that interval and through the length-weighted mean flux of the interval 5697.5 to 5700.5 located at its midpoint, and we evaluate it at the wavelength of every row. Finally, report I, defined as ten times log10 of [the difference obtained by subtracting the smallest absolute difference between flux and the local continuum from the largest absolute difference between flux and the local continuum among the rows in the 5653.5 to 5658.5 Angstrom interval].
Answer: 0.3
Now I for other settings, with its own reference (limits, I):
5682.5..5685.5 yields -2.9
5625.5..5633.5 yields -0.1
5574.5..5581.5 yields 0.0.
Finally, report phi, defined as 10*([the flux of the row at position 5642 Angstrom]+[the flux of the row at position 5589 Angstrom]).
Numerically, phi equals 229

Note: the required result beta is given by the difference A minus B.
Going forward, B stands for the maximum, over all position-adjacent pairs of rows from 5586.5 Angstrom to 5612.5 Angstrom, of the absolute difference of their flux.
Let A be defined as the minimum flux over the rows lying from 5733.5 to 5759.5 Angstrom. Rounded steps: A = 11.85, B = 2.3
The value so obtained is 9.5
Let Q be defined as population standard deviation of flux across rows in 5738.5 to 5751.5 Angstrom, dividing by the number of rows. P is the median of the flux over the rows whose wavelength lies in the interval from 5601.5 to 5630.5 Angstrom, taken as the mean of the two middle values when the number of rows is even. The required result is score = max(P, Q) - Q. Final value 11.8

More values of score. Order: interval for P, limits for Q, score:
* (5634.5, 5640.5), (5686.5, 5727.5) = 11.7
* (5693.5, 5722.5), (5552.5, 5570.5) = 11.8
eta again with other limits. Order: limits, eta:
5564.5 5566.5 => 26.4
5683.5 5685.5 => 24.4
